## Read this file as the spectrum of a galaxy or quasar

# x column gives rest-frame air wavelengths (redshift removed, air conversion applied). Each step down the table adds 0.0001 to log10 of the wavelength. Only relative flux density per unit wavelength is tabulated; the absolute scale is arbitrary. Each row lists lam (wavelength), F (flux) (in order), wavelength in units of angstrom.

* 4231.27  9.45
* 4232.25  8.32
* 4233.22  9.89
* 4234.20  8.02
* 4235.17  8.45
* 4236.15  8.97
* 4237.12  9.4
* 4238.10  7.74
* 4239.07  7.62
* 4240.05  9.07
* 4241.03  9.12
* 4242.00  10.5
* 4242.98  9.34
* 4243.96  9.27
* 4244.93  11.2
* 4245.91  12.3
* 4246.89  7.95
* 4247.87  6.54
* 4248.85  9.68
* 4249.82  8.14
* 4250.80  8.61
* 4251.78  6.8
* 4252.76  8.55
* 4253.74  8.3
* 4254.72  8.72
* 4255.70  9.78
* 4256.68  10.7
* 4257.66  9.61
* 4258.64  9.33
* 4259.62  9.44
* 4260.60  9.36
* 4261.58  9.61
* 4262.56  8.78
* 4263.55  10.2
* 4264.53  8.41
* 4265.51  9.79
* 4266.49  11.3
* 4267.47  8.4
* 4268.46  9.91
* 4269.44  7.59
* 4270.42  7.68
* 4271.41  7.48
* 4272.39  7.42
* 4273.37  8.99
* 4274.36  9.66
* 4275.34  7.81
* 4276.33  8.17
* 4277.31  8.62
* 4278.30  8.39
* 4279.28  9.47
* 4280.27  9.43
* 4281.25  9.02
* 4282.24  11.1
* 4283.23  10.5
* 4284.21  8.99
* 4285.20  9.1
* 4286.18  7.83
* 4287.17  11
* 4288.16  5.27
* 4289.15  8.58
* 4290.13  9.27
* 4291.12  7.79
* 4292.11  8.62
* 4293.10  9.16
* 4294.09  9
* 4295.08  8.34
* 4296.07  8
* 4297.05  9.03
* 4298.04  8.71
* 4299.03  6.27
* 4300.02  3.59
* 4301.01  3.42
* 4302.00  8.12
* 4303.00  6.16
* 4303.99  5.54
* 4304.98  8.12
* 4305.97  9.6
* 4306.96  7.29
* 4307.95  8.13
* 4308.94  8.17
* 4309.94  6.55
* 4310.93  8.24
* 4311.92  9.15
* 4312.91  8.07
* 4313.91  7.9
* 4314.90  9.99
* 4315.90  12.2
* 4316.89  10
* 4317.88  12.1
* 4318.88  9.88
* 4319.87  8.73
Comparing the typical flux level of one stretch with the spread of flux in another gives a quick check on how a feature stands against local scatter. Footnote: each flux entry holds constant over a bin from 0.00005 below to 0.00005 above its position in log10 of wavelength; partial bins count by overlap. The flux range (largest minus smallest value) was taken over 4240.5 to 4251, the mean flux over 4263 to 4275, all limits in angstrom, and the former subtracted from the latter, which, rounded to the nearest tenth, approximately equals 3.1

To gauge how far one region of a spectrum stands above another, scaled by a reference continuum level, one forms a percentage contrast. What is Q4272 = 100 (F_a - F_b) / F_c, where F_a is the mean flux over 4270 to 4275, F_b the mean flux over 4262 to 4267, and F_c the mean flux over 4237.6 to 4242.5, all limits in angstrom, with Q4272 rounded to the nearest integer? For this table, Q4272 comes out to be -16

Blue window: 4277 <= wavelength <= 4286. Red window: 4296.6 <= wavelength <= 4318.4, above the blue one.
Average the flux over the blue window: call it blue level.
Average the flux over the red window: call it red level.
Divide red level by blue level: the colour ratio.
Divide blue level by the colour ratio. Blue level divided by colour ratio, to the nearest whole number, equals 11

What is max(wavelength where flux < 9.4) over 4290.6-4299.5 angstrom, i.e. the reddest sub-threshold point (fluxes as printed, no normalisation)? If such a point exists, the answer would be 4299.03 angstrom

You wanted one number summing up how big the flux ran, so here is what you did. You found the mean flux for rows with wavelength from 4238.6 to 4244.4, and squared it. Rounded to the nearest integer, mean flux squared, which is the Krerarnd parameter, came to 84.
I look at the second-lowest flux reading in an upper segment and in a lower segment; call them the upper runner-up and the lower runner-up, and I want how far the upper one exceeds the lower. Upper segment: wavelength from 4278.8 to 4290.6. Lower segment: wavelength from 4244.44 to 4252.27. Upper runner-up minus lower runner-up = 1.0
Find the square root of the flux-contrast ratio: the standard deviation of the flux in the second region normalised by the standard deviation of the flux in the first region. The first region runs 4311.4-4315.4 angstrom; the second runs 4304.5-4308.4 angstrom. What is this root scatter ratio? 1.0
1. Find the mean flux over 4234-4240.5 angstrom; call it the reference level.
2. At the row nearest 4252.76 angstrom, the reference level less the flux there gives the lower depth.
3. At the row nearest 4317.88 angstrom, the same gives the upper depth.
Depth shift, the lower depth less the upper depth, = 4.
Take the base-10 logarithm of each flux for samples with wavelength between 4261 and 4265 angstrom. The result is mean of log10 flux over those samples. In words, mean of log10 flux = 0.96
